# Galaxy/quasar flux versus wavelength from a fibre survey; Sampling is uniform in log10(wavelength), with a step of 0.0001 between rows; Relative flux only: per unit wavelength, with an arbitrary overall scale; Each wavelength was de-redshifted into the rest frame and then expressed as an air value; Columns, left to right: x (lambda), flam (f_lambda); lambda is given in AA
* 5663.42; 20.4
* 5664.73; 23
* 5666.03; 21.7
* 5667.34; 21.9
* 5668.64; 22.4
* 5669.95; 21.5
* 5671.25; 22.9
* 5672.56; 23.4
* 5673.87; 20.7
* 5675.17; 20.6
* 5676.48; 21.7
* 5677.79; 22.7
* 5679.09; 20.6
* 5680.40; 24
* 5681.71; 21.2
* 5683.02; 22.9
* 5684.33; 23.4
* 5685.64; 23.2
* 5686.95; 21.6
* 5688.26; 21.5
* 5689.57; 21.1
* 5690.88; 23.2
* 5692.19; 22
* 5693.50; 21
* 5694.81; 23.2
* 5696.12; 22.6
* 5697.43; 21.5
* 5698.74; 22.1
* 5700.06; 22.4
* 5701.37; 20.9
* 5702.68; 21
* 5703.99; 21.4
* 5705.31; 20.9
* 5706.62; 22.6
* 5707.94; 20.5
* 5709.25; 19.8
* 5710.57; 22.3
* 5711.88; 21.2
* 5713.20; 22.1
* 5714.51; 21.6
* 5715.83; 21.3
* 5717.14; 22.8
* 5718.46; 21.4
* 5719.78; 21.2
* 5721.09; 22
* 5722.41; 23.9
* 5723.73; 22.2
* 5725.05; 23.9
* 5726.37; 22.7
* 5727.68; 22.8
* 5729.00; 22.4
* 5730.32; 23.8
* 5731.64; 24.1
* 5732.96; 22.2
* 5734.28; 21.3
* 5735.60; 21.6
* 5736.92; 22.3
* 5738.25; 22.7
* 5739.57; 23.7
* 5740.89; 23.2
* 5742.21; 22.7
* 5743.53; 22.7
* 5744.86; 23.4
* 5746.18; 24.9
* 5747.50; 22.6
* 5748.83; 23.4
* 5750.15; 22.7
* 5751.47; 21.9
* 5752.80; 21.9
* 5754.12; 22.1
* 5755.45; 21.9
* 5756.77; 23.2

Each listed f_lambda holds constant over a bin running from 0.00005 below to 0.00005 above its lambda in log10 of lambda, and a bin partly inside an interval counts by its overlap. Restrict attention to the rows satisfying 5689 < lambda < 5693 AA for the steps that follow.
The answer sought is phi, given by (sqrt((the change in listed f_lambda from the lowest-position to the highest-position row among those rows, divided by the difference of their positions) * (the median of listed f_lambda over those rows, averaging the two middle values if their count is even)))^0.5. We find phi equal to 1.7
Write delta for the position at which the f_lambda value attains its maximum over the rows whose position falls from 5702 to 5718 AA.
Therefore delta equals 5717.14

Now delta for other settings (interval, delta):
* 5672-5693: 5680.40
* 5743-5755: 5746.18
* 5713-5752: 5746.18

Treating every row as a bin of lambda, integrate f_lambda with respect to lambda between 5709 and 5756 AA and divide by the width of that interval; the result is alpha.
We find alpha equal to 22.49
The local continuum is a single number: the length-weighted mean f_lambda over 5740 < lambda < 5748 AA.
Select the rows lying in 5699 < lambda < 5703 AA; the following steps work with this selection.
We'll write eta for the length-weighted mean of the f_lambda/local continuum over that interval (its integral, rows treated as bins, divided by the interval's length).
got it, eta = 0.92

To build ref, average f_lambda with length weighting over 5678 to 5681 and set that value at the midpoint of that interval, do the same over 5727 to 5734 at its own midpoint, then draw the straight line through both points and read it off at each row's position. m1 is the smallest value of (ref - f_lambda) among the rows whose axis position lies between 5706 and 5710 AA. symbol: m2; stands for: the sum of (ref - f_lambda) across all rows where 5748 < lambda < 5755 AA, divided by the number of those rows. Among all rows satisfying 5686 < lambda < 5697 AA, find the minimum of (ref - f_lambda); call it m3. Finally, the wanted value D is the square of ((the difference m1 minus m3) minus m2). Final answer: 0.0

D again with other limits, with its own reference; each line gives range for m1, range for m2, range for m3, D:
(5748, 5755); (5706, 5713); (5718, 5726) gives 0.4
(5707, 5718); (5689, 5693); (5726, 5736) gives 0.5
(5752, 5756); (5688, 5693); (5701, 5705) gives 0.4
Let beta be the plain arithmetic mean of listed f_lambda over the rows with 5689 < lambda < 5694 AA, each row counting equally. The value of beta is 21.8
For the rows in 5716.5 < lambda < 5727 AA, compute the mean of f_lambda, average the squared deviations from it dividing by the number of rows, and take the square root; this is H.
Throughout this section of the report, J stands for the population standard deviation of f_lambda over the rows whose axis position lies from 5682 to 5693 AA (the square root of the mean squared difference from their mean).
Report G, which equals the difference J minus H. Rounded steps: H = 0.95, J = 0.85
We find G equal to -0.10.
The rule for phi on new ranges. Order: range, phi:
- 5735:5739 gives 1.7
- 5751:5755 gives 1.1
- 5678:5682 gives 1.5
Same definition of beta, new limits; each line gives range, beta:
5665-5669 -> 22.0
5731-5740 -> 22.6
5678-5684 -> 22.2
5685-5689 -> 22.1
